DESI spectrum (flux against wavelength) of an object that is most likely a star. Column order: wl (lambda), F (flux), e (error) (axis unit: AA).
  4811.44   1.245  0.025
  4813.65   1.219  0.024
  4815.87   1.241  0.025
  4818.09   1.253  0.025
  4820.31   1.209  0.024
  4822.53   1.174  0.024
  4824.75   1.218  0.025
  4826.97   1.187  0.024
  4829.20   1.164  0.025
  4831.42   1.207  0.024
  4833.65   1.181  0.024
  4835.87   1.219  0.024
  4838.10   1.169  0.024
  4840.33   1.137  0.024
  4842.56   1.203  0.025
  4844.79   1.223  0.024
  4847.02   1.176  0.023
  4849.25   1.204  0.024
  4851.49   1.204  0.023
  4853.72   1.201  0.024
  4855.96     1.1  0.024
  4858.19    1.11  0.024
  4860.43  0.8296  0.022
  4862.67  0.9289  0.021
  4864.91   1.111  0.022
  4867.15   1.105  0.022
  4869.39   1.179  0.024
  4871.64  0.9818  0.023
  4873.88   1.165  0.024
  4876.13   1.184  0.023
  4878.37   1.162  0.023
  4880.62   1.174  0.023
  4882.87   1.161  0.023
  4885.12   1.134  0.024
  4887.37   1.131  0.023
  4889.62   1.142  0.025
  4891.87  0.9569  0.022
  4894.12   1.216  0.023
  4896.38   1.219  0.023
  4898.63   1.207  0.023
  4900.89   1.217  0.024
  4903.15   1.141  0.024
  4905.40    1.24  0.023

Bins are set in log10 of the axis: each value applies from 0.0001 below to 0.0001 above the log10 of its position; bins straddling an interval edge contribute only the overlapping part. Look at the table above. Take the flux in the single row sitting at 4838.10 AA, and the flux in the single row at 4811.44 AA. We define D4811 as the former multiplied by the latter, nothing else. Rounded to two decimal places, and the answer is 1.46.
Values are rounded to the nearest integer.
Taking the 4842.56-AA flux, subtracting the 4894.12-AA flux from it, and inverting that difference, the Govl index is -77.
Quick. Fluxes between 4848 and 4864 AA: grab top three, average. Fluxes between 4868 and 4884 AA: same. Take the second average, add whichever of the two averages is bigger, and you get 2.38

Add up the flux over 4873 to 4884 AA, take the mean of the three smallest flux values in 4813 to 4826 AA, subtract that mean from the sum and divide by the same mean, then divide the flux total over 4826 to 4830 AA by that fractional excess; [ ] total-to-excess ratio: 0.6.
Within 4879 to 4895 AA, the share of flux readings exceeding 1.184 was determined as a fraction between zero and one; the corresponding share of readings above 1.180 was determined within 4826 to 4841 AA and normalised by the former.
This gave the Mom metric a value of 4.0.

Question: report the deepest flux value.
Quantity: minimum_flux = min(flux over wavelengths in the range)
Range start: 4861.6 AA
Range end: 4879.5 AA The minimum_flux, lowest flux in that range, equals 0.9289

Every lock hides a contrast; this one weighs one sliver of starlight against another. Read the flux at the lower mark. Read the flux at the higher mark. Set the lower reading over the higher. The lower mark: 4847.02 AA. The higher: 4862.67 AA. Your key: 1.27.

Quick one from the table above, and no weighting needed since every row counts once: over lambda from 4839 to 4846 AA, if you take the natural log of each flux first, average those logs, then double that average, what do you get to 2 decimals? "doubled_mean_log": 0.34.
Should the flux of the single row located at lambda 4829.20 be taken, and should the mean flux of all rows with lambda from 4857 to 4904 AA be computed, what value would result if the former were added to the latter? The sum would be 2.28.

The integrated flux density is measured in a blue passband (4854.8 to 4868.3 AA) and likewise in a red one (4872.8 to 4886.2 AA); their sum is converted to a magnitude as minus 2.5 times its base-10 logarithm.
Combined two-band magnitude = -3.68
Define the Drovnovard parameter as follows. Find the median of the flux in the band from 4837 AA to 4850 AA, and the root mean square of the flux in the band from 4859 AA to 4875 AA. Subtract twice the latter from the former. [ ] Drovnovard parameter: -0.91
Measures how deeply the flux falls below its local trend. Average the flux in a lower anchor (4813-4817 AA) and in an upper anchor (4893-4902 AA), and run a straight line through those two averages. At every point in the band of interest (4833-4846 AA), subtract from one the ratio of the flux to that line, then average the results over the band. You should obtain 0.03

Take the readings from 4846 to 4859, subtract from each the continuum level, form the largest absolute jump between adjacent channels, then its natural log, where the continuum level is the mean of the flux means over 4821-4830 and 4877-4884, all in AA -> -2.3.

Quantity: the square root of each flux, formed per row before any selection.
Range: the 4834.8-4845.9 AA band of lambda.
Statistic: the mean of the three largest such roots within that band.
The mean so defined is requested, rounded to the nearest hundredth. 1.10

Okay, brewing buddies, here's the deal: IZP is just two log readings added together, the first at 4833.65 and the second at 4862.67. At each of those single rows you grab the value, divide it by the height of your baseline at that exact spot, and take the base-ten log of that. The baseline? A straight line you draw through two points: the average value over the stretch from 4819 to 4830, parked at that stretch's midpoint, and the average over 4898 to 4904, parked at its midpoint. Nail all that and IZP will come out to -0.11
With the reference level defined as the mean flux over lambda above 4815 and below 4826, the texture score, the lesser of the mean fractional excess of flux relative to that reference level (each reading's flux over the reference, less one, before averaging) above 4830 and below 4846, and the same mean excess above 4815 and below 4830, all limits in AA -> -0.023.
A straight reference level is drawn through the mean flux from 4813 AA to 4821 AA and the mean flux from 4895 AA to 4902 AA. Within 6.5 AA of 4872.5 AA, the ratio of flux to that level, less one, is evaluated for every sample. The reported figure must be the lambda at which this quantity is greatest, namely 4876.13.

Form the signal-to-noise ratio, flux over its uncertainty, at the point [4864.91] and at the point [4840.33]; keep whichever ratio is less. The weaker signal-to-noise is 47.4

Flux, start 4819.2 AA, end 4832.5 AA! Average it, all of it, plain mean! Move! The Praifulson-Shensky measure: 1.19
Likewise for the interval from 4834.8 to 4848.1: 1.19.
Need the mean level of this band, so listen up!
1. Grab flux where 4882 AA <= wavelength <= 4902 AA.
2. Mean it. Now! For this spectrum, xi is 1.15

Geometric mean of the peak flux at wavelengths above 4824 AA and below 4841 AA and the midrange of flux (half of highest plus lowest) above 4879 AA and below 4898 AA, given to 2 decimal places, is 1.15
